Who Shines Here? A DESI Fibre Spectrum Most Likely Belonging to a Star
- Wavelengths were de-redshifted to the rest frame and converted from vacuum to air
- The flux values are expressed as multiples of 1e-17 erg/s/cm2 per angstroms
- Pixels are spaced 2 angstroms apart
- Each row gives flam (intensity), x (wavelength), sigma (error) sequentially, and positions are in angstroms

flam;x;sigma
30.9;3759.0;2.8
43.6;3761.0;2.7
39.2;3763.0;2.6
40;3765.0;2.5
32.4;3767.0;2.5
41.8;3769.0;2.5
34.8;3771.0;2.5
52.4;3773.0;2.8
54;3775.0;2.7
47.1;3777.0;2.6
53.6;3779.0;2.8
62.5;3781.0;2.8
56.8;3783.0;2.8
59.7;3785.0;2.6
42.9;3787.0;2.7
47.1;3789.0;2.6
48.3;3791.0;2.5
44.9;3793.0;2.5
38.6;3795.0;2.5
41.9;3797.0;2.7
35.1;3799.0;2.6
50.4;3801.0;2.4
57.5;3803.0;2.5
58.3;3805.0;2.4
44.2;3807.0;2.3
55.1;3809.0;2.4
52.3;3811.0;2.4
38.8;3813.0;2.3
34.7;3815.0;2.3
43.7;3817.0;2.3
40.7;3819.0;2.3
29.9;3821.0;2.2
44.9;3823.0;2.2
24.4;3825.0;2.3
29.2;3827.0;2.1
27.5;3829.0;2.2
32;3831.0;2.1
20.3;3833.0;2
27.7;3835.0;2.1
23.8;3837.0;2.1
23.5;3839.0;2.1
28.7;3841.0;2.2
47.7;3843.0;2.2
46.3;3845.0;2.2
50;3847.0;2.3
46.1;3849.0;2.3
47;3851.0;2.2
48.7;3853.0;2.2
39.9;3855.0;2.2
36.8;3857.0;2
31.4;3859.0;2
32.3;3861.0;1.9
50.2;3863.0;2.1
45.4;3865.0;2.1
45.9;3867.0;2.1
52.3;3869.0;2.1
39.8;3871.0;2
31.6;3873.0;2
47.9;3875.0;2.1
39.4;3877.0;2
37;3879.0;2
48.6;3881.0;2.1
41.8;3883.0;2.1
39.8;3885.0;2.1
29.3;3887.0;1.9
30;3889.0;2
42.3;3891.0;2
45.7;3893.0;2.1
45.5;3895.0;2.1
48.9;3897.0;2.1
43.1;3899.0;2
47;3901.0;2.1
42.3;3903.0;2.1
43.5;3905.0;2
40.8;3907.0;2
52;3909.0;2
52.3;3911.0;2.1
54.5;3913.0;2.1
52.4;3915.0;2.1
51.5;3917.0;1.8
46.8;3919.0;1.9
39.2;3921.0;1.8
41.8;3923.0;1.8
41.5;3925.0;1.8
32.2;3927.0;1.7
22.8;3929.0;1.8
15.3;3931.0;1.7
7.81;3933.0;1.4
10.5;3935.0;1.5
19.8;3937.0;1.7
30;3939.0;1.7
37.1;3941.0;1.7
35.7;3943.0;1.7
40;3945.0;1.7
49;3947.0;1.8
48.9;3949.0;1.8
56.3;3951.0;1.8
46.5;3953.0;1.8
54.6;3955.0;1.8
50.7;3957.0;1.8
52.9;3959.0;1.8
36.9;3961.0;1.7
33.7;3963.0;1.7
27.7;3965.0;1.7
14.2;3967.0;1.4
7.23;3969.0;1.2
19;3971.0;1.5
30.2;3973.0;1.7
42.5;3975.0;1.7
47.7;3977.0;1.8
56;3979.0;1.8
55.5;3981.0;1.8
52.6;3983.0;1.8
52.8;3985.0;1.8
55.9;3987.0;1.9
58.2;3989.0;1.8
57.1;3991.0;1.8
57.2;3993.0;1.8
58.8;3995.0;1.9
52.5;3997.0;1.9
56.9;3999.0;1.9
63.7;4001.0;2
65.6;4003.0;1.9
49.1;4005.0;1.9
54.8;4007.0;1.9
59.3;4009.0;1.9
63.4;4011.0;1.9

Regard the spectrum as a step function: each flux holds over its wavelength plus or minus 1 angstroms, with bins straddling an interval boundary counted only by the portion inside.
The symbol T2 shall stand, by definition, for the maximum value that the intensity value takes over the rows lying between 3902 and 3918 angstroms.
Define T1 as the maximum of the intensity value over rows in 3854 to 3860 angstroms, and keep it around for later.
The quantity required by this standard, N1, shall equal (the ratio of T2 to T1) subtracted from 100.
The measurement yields 98.63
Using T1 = 39.9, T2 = 54.5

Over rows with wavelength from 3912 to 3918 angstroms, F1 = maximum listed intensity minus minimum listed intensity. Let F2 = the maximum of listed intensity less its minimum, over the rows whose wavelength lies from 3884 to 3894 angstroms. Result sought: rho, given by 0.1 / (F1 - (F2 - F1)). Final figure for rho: -0.010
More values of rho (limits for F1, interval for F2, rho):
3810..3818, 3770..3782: 0.013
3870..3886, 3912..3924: 0.005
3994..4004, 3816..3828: 0.018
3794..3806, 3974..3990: 0.003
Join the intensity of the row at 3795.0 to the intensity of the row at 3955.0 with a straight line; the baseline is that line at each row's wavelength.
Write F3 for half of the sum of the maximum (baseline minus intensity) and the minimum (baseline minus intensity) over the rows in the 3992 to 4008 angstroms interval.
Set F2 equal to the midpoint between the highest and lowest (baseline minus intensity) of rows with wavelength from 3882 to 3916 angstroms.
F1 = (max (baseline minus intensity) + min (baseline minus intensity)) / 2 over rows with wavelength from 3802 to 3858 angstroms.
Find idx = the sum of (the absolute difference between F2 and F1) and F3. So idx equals 8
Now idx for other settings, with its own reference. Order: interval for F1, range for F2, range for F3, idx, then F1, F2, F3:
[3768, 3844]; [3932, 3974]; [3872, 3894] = 33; -2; 23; 9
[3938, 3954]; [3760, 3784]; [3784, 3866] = 21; 10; -11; 0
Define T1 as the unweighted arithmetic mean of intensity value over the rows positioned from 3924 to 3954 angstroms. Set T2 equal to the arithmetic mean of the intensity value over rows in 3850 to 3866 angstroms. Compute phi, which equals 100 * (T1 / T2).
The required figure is 79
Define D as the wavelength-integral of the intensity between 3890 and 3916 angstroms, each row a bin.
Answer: 1221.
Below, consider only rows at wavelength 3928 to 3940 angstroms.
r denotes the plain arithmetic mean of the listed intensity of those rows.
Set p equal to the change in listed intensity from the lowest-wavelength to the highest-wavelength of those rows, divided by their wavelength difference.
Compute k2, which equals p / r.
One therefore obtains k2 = 0.041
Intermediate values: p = 1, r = 18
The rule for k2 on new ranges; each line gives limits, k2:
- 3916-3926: -0.028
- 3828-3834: -0.068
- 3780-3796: -0.034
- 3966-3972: 0.089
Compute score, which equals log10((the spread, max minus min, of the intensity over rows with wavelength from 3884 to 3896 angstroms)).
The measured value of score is 1.21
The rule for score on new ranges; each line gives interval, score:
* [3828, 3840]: 1.07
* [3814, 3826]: 1.31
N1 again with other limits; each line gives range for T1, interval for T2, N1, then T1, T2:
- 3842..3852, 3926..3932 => 99.36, 50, 32.2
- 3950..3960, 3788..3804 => 98.98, 56.3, 57.5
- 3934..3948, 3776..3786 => 98.72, 49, 62.5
